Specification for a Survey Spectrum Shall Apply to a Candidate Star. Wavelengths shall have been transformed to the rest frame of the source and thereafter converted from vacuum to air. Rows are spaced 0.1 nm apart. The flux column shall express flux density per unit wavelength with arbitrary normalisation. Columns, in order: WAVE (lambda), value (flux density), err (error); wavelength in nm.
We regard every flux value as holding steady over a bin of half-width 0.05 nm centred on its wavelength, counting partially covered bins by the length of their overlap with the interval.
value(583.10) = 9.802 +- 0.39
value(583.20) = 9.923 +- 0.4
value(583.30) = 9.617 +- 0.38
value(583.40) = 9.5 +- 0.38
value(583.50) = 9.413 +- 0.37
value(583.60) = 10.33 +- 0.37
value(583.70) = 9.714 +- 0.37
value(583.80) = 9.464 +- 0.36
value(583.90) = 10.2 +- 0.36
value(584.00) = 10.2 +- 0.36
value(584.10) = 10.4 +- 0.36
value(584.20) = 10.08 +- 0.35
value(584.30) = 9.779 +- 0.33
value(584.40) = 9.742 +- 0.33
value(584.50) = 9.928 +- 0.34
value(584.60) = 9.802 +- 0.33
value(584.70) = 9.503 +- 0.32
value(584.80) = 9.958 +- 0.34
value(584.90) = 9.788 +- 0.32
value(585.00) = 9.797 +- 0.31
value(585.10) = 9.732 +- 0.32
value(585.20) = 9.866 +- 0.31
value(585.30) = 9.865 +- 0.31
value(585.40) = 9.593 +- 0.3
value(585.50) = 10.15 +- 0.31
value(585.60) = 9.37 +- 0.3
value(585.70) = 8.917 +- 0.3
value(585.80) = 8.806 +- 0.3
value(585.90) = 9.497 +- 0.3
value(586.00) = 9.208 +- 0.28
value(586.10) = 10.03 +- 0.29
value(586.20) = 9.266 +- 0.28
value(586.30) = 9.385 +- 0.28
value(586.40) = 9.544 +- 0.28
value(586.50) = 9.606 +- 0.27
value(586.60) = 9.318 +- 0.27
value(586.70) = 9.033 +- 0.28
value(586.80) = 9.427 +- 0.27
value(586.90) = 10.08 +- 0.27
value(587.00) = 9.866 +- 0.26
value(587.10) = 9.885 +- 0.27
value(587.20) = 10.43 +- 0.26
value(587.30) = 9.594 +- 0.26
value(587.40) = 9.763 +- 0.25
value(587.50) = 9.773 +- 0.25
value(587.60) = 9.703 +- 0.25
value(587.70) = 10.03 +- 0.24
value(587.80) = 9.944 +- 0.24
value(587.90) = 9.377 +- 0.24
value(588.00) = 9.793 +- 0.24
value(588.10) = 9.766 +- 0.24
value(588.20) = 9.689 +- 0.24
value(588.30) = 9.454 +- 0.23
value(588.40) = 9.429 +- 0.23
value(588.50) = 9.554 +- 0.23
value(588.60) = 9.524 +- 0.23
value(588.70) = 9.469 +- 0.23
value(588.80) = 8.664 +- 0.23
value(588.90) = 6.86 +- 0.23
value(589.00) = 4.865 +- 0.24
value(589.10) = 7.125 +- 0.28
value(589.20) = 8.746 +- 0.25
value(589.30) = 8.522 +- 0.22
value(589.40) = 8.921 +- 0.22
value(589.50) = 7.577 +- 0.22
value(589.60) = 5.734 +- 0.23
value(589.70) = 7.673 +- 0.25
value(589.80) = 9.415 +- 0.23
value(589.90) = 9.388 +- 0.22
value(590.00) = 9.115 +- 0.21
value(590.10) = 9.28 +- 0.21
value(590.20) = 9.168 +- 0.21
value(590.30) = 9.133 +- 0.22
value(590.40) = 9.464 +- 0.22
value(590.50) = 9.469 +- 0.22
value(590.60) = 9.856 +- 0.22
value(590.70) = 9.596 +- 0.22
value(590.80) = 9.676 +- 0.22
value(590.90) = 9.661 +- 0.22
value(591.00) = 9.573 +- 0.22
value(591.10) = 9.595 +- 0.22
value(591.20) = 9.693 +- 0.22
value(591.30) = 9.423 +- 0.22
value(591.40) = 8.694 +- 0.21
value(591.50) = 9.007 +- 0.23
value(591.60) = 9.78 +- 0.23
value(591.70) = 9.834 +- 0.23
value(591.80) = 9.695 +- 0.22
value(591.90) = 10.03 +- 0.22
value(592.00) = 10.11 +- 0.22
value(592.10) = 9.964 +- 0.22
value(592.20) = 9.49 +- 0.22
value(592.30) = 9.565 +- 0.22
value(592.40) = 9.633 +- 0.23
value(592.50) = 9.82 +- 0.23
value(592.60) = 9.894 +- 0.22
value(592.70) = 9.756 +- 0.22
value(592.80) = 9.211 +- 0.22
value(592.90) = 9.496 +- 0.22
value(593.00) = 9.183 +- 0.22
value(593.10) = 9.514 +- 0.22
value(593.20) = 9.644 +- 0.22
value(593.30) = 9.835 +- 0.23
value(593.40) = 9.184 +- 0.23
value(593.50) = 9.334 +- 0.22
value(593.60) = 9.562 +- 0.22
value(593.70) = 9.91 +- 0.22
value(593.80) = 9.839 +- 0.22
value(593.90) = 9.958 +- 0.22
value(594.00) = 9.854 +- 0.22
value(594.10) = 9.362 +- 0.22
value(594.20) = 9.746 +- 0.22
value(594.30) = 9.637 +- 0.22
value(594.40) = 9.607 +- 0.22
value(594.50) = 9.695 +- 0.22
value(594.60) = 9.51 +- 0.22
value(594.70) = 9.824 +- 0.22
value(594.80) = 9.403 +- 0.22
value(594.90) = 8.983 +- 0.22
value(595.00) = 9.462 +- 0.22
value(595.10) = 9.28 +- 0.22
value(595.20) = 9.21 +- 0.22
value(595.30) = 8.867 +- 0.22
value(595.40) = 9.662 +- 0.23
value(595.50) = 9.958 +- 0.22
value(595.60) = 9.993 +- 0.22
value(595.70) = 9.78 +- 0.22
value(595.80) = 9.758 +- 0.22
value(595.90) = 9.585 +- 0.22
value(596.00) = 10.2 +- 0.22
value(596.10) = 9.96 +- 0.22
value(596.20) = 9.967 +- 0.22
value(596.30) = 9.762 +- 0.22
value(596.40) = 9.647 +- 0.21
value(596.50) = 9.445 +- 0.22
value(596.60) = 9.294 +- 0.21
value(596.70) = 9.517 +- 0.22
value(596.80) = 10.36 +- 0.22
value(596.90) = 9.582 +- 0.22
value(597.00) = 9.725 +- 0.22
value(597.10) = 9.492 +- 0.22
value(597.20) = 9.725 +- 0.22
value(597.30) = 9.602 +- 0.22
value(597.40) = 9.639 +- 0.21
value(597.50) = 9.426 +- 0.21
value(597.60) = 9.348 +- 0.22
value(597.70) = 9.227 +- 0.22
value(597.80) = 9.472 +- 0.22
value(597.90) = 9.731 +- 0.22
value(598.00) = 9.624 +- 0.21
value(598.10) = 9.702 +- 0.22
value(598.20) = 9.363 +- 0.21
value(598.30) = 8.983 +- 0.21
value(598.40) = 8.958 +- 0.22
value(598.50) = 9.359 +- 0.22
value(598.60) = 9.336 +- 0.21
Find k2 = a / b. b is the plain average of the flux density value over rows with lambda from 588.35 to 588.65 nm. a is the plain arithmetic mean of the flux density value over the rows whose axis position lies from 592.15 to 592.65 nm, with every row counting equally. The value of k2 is 1.02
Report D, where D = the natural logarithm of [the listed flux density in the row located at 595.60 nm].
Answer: 2.30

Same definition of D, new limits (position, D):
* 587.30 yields 2.26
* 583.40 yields 2.25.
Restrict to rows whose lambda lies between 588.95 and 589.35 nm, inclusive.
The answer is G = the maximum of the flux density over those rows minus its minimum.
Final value 3.9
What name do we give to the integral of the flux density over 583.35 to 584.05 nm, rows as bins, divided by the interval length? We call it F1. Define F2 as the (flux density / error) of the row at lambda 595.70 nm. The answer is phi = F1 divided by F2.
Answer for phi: 0.221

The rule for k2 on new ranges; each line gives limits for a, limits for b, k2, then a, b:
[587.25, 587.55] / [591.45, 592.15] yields 0.99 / 9.7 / 9.8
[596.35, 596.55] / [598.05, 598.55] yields 1.03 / 9.5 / 9.3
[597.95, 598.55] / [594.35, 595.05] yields 0.98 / 9.3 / 9.5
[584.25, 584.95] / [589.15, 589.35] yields 1.13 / 9.8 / 8.6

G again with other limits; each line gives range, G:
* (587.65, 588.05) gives 0.7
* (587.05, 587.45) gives 0.8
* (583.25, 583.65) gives 0.9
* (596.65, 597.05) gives 0.8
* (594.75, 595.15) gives 0.5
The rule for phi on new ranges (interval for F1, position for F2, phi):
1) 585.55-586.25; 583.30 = 0.367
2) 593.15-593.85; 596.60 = 0.217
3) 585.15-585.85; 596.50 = 0.222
